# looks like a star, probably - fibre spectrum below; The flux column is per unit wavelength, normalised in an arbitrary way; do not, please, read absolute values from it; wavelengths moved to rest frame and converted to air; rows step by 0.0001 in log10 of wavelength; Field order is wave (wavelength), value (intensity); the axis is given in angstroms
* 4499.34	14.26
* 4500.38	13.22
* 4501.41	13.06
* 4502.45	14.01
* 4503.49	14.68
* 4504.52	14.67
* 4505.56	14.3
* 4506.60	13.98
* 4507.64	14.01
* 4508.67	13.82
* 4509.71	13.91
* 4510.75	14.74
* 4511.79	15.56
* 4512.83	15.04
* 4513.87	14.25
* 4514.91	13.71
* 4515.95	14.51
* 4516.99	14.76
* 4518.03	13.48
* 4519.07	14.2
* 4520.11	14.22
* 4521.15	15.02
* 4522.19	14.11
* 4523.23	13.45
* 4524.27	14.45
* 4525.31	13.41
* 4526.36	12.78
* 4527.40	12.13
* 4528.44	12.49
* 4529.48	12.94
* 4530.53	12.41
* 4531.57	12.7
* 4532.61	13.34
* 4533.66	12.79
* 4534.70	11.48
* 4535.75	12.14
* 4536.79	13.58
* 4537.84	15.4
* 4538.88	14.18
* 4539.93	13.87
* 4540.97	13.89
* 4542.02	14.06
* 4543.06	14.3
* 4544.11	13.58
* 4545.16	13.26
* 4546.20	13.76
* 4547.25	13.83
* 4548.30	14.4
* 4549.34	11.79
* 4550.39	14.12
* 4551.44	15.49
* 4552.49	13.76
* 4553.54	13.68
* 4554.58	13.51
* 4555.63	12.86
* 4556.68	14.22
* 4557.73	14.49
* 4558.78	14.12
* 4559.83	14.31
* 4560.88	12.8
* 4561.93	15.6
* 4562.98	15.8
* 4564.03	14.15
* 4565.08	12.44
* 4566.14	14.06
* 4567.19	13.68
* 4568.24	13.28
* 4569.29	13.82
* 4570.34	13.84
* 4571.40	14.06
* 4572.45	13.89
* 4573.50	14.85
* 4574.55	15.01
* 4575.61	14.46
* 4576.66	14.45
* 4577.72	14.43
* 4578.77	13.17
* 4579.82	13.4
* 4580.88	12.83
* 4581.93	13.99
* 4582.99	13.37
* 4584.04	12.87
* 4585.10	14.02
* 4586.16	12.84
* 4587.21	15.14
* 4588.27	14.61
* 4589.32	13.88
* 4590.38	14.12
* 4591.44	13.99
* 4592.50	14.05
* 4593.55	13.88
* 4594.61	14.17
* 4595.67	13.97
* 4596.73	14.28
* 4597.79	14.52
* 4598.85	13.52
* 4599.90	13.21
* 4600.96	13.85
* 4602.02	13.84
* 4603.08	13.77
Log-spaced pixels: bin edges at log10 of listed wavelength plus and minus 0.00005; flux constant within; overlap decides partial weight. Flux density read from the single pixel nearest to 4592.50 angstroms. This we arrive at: 14.05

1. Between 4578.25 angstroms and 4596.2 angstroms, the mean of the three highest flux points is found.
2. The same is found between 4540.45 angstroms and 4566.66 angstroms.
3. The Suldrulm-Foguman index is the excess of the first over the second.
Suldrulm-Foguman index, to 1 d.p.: -1.0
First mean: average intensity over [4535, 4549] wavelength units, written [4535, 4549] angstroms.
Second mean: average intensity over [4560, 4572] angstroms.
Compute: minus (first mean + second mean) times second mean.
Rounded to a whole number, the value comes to -388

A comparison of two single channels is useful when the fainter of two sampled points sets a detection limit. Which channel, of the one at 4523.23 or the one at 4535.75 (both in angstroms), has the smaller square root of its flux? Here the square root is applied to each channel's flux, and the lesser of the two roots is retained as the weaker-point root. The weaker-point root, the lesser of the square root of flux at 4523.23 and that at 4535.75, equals 3.48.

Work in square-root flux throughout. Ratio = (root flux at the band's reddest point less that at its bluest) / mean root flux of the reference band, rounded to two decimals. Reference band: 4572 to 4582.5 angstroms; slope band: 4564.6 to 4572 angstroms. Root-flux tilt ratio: 0.06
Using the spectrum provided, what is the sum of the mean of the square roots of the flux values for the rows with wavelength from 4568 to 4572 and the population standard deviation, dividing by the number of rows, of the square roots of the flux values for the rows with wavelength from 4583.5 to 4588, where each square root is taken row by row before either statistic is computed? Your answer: 3.84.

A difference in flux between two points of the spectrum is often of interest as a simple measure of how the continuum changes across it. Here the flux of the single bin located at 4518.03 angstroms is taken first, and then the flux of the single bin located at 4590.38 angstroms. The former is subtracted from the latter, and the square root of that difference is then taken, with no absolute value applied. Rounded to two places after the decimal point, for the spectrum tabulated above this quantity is 0.80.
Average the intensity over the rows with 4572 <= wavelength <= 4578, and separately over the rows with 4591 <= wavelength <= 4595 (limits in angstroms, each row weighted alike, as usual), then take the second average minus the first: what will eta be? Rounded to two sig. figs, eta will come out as -0.49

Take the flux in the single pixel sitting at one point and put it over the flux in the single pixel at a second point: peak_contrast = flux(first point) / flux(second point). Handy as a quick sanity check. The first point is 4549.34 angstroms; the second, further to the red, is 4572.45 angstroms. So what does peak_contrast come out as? 0.85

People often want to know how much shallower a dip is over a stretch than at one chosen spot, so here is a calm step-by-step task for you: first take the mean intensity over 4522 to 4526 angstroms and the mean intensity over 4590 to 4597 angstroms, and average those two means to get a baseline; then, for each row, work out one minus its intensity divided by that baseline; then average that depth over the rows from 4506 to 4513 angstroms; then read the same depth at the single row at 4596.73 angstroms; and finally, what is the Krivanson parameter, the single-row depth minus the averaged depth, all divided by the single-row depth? 0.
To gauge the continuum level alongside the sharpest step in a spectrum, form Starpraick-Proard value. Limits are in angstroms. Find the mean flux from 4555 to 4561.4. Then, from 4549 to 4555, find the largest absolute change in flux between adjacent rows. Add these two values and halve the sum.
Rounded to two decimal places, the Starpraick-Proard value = 8.06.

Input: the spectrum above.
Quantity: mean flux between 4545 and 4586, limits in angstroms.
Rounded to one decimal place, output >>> 13.9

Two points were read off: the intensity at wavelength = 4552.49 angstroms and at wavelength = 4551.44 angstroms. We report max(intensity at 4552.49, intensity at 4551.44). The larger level 15.5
